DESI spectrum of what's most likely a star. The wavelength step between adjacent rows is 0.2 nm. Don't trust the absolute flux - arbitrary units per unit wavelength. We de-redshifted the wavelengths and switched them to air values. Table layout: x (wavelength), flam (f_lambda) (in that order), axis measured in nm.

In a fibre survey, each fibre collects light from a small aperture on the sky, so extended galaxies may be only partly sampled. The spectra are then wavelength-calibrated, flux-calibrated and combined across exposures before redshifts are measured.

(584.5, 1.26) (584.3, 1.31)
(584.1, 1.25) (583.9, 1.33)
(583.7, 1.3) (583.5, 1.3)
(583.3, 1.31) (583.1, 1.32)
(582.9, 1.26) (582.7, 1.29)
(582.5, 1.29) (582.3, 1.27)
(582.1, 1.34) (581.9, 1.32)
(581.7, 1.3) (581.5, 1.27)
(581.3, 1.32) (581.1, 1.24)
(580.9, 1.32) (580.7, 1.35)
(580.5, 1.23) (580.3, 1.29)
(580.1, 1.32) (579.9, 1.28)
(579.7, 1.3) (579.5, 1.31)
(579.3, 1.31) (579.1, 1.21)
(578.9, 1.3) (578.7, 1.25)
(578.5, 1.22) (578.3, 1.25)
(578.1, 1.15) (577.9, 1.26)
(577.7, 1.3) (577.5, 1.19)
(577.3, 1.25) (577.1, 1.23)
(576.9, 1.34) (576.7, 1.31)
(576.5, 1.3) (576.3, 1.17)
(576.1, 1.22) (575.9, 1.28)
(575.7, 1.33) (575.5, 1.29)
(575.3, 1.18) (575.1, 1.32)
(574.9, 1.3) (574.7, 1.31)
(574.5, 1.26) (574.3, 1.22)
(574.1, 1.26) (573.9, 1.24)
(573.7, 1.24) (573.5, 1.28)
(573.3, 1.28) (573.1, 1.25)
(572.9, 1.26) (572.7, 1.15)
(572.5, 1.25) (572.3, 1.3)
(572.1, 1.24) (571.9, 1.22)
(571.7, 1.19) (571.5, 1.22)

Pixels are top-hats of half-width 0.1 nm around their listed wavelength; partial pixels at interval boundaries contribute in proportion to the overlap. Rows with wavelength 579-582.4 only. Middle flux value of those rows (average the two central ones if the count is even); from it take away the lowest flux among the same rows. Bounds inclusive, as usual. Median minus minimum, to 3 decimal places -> 0.090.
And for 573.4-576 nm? 0.100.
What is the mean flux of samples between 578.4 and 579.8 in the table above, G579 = 1.27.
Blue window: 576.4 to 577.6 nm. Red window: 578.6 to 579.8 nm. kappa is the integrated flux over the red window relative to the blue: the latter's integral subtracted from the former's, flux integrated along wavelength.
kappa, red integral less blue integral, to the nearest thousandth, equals 0.012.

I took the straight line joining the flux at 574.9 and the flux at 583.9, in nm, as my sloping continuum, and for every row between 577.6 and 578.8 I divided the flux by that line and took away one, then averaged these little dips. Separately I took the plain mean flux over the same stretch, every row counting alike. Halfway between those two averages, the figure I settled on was 0.59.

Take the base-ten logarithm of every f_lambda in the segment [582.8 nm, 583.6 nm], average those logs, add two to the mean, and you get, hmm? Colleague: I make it 2.113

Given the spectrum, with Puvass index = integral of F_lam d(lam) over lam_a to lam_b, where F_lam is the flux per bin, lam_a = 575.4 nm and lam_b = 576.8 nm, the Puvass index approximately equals 1.780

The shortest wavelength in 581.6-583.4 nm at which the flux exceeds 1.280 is 581.7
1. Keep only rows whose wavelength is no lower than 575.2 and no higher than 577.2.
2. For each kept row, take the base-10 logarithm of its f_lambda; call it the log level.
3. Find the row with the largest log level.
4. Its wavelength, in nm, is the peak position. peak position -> 576.9 nm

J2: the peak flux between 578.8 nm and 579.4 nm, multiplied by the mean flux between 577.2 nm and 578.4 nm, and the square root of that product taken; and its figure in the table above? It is 1.27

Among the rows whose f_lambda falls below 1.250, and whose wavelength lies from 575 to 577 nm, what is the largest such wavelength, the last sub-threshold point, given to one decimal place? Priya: 576.3 nm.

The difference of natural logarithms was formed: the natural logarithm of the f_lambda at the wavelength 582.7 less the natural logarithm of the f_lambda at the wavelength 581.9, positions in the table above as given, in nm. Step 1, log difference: -0.023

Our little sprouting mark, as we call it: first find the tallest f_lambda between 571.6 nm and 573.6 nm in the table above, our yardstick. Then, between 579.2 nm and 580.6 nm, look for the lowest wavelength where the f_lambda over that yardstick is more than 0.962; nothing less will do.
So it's 579.3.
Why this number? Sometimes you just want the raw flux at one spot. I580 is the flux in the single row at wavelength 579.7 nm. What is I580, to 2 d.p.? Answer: 1.30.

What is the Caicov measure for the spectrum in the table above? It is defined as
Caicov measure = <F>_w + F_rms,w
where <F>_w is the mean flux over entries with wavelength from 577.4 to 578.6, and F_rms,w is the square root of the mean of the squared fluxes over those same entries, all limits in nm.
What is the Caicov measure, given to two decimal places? 2.46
